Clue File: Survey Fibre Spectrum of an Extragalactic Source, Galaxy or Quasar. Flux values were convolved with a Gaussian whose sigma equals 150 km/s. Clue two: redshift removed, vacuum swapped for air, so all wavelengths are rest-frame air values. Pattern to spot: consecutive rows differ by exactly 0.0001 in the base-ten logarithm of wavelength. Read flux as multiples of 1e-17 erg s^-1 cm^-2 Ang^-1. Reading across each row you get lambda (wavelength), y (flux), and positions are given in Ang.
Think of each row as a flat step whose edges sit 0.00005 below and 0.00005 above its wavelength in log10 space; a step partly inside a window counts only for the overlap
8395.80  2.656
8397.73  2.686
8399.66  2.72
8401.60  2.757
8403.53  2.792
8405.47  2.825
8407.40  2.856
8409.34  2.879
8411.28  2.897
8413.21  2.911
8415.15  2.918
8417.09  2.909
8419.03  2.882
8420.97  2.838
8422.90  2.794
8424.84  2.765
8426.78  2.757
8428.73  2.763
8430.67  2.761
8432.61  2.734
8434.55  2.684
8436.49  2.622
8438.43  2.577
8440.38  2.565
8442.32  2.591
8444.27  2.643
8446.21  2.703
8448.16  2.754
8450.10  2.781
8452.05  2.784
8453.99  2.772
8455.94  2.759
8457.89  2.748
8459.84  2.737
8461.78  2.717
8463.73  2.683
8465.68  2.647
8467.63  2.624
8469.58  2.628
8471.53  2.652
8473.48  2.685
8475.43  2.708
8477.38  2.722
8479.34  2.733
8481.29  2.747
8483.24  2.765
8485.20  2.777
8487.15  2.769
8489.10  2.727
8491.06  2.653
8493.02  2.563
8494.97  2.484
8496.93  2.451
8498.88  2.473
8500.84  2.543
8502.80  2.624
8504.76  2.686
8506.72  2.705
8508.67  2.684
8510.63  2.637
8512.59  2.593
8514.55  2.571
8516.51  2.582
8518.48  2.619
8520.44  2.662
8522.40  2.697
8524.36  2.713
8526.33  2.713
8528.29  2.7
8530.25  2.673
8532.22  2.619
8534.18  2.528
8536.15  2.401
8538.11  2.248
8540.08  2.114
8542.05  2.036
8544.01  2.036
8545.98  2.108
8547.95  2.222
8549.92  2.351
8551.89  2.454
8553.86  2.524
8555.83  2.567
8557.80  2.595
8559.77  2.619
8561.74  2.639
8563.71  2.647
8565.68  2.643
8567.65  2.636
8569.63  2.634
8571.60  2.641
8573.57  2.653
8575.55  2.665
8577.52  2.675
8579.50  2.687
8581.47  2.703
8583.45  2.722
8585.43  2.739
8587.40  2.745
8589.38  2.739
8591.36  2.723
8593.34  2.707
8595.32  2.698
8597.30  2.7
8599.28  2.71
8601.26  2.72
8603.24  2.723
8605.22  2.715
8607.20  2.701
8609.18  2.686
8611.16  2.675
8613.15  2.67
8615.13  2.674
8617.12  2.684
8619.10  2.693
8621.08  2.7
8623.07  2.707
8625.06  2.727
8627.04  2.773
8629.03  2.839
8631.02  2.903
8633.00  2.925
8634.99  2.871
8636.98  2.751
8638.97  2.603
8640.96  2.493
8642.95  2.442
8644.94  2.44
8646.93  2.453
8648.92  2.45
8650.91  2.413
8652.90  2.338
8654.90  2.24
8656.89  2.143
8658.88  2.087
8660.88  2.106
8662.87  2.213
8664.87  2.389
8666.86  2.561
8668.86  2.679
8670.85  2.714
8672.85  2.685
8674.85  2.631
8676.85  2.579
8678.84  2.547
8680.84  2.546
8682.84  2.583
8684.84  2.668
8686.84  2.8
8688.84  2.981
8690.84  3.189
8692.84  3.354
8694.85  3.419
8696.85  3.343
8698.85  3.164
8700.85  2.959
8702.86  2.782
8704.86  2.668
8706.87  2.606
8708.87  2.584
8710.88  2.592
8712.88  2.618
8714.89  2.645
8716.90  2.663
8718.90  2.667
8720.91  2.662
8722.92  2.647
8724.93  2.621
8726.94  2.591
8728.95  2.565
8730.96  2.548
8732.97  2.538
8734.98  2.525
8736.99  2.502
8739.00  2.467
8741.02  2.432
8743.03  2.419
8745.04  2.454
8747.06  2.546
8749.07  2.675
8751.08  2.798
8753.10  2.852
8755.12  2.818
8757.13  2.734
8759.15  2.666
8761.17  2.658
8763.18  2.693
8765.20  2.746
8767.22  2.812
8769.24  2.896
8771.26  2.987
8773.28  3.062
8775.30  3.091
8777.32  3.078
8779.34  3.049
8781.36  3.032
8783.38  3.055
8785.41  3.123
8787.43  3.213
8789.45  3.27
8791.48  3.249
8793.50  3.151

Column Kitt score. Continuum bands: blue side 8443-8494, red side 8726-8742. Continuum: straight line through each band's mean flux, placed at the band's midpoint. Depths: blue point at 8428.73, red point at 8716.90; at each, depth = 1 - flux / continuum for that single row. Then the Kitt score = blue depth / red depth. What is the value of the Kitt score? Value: 0.2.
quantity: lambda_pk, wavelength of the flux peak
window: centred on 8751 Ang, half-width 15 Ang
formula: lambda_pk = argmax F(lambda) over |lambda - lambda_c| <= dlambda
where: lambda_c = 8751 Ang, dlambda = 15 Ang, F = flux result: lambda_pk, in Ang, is 8753.10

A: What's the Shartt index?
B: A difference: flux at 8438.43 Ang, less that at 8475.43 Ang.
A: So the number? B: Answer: -0.13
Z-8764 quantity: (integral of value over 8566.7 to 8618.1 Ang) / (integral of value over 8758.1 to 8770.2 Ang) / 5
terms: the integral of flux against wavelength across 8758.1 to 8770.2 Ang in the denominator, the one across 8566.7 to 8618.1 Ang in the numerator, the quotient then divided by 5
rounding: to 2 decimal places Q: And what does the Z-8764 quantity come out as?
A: 0.83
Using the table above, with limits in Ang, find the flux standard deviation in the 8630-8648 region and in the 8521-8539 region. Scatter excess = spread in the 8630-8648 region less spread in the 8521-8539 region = 0.04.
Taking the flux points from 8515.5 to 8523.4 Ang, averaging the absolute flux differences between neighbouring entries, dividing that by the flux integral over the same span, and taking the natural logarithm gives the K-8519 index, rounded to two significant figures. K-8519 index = -6.3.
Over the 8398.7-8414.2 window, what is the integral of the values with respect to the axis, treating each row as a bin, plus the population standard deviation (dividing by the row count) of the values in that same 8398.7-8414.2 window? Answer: 44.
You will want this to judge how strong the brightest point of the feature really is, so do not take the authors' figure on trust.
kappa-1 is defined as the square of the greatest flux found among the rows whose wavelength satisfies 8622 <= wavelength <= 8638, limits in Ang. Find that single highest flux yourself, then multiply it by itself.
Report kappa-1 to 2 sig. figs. 8.6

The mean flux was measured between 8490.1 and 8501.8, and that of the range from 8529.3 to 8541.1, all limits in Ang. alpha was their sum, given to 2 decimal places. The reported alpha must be 4.96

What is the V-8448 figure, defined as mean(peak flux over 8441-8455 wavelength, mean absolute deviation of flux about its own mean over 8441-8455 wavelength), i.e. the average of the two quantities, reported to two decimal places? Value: 1.42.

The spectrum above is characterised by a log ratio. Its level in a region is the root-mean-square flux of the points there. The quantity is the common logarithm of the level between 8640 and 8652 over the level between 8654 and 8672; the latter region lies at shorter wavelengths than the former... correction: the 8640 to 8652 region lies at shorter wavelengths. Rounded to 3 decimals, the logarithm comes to 0.016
